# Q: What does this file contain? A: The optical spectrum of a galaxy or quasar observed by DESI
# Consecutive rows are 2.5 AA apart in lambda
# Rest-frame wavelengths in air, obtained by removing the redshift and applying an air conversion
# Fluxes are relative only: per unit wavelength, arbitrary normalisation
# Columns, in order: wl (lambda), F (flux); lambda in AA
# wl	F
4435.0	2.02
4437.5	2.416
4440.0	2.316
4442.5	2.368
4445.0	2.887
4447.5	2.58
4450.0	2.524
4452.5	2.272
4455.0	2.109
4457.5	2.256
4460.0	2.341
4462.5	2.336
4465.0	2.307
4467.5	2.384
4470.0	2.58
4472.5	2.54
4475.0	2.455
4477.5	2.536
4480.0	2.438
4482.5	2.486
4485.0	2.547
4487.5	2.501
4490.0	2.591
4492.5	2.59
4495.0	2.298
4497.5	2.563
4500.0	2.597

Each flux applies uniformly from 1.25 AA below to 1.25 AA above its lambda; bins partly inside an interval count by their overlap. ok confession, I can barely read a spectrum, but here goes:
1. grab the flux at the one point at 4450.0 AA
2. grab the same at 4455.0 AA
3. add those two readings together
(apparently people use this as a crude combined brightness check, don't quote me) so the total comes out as 4.63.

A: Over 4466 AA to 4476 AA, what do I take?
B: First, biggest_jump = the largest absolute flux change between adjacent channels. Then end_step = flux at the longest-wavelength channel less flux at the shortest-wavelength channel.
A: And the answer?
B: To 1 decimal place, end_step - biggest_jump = -0.1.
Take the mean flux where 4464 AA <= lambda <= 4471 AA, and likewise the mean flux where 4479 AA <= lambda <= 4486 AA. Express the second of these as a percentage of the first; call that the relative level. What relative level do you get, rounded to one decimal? 102.8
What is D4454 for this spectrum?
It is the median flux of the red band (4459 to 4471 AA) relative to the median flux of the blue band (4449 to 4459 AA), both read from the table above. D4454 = 1.03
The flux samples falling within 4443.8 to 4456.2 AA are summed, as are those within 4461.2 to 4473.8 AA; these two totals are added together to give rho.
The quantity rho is 24.5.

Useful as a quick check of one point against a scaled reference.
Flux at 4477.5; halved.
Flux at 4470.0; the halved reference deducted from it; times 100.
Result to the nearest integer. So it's 131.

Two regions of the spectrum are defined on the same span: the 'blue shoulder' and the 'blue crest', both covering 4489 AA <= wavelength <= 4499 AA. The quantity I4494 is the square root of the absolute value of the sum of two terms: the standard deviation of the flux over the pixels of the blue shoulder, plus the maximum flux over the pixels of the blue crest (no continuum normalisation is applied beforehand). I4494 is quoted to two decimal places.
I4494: 1.65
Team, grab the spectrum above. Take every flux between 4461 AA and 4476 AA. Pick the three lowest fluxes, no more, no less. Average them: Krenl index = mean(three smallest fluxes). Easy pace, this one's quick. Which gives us 2.34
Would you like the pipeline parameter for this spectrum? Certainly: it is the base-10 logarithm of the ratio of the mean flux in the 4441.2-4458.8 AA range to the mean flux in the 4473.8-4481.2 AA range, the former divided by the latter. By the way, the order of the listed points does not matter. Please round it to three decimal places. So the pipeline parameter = -0.009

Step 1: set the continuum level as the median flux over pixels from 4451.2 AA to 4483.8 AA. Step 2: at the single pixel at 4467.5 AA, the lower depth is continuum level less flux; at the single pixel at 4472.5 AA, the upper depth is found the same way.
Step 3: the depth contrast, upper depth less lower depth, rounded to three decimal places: -0.156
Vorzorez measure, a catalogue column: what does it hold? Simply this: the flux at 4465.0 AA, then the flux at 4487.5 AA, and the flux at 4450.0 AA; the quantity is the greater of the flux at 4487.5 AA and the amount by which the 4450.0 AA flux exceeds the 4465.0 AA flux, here 2.50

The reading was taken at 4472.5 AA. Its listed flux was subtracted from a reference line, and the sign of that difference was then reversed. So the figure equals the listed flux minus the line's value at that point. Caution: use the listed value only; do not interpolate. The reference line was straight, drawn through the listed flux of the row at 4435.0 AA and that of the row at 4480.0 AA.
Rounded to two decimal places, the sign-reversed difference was 0.17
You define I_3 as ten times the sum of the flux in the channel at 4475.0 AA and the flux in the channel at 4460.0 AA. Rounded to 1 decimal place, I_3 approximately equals 48.0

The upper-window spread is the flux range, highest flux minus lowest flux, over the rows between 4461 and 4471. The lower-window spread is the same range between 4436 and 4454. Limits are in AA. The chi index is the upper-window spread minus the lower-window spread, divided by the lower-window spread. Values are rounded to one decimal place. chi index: -0.6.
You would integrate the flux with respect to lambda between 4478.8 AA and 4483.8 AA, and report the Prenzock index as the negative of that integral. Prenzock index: -12.3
